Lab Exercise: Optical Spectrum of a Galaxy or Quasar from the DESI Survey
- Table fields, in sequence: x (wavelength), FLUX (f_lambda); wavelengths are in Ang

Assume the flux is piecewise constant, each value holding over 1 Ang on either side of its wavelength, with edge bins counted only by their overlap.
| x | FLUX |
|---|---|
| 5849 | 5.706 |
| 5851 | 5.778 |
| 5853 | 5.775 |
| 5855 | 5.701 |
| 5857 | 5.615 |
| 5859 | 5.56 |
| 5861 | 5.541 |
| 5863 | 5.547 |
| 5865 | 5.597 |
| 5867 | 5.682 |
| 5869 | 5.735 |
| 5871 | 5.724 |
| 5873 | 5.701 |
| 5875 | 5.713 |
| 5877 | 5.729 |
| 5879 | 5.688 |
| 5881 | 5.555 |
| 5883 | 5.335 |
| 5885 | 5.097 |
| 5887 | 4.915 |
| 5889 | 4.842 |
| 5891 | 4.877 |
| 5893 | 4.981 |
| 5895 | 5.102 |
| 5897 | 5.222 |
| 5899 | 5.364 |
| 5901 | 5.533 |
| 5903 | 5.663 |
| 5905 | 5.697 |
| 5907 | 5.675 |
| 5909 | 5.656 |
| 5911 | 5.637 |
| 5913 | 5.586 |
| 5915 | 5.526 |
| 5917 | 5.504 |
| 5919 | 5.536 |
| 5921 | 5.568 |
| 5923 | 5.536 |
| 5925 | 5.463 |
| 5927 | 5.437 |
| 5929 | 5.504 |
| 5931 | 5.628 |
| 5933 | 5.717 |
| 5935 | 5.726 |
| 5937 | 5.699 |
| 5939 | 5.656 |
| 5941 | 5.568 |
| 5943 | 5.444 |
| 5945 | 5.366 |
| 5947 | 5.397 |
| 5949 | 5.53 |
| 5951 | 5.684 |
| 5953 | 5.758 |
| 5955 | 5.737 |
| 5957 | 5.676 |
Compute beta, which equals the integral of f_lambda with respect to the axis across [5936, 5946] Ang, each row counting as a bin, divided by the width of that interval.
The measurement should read 5.55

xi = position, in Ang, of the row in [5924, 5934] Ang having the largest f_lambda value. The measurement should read 5933 Ang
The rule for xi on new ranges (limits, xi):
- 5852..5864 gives 5853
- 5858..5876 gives 5869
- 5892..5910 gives 5905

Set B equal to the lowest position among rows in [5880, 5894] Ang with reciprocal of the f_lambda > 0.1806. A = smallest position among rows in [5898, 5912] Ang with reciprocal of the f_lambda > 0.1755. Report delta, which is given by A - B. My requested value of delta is 16 Ang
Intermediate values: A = 5899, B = 5883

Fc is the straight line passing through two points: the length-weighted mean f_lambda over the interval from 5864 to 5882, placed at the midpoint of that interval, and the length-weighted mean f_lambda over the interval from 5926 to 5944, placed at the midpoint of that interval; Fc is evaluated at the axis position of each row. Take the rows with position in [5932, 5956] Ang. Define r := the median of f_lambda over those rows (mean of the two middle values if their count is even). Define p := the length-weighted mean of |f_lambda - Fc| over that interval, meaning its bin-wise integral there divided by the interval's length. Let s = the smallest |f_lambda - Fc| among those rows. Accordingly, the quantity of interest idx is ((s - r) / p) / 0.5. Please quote -91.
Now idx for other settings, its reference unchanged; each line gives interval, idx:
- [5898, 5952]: -116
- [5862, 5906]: -41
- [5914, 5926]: -115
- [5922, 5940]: -108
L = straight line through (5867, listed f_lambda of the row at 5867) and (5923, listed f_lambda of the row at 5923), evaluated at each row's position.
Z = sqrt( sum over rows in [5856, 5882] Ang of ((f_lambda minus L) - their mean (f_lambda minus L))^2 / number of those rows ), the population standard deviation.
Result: 0.09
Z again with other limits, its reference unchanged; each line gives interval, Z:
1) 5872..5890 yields 0.33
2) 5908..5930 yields 0.05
